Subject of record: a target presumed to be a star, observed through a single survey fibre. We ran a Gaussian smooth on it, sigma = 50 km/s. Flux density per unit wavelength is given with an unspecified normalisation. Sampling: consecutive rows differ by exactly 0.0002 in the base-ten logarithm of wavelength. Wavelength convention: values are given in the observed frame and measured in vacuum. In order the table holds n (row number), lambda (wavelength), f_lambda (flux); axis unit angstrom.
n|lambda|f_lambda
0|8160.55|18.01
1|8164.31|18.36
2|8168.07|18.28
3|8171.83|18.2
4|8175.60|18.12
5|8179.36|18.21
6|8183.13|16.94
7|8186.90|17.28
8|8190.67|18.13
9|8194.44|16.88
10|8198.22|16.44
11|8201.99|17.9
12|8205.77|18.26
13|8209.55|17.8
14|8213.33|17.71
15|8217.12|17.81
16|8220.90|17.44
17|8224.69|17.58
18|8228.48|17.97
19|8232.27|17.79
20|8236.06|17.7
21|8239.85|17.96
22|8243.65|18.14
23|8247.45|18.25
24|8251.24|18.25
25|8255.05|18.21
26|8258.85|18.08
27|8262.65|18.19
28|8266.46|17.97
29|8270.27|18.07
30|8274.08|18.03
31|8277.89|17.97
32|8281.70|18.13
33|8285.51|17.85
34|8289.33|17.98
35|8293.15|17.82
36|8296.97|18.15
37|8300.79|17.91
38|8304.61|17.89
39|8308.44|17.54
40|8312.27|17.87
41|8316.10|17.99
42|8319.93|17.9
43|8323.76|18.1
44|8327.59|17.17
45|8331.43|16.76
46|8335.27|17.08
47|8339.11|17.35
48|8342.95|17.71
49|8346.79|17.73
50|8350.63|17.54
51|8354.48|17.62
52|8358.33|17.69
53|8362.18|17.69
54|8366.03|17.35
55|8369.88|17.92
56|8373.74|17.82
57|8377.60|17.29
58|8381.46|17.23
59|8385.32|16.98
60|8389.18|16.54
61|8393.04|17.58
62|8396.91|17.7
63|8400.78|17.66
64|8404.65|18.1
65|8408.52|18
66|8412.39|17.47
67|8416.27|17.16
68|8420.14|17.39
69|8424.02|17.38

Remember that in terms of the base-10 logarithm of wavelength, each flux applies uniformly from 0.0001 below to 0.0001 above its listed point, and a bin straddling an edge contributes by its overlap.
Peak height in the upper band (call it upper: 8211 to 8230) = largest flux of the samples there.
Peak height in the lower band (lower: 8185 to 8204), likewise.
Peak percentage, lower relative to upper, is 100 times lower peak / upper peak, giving 100.9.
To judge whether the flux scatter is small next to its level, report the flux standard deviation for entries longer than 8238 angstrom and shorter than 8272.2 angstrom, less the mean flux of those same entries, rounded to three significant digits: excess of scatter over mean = -18.0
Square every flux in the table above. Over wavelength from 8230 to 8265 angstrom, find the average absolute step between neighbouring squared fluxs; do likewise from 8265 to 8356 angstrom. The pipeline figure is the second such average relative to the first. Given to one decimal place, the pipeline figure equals 1.9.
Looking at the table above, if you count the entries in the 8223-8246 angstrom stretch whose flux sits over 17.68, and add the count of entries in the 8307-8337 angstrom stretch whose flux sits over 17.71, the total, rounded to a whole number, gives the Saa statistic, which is 9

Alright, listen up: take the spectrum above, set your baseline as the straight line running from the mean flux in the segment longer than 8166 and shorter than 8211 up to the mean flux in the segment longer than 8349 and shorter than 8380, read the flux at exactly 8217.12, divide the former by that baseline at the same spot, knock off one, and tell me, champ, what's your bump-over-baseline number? 0.007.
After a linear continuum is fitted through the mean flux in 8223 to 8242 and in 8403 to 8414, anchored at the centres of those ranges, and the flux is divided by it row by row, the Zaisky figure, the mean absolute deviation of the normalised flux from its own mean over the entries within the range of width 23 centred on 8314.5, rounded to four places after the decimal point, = 0.0066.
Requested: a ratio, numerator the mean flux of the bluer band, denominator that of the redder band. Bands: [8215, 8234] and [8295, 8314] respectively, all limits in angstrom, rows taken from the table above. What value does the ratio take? 0.99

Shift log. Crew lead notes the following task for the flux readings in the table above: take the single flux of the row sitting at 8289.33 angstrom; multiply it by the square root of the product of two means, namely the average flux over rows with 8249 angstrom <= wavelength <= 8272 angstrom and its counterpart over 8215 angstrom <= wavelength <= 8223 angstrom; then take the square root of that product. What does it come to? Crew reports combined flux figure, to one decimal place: 17.9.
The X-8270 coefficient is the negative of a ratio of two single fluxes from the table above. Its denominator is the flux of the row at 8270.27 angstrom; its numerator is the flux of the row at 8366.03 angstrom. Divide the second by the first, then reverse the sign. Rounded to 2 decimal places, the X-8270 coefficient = -0.96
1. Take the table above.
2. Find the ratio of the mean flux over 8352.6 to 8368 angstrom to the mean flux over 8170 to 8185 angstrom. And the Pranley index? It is 0.98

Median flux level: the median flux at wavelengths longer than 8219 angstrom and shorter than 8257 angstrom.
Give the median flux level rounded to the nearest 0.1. 18.0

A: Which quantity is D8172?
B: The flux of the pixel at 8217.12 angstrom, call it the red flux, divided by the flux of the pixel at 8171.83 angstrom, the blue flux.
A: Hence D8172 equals 0.98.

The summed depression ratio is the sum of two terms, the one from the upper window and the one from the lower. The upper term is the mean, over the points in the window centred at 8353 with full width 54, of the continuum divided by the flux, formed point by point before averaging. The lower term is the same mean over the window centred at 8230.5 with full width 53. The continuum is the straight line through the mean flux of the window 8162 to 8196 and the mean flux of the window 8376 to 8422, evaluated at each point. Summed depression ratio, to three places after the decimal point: 1.992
